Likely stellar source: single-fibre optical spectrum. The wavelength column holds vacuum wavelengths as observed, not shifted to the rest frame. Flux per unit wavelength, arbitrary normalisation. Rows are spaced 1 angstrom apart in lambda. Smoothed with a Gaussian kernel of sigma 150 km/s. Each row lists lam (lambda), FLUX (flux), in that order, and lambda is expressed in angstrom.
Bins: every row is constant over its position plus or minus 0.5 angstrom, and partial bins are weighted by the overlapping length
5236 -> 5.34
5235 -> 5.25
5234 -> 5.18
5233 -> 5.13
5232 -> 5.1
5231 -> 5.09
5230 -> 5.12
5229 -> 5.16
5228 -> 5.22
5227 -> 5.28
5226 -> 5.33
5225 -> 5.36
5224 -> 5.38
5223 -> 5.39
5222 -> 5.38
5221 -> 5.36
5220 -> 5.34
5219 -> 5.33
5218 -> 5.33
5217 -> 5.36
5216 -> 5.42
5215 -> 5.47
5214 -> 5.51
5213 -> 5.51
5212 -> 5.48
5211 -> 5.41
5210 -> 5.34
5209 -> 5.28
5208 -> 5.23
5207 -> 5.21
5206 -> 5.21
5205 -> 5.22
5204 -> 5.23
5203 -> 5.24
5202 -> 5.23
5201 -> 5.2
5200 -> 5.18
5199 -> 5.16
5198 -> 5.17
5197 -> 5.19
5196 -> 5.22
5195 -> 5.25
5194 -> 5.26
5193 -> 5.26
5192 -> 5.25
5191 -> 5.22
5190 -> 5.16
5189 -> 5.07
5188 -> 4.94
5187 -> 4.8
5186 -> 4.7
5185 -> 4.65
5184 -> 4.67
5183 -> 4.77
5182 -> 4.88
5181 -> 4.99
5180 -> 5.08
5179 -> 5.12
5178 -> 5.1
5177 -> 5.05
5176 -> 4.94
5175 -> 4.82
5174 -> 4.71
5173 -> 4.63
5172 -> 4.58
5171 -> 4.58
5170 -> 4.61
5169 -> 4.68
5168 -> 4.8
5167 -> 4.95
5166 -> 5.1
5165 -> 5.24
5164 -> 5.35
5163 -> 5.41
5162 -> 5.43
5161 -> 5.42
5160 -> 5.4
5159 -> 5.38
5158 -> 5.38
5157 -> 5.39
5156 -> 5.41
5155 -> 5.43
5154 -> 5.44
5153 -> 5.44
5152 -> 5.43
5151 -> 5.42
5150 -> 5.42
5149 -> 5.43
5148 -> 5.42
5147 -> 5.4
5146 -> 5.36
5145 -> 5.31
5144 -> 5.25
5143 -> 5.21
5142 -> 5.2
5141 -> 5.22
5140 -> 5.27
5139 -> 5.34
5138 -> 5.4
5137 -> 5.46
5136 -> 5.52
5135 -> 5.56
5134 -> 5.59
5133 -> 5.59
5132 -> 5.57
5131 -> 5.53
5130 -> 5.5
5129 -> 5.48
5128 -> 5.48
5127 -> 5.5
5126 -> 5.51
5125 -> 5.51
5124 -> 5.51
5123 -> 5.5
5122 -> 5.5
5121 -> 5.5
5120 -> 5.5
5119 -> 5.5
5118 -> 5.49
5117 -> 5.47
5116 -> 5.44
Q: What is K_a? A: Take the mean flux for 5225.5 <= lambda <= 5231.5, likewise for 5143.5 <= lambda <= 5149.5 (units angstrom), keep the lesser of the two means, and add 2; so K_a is 7.20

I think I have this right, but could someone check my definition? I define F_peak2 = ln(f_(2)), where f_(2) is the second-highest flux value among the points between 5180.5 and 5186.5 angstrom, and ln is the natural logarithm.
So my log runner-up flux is 1.585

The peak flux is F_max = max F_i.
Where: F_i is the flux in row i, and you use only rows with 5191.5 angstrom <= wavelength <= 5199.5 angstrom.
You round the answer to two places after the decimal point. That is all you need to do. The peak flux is 5.26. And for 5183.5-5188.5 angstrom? 4.94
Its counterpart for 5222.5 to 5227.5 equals 5.39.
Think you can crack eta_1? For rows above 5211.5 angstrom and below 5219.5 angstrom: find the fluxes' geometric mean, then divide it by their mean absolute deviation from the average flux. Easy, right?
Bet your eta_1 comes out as 82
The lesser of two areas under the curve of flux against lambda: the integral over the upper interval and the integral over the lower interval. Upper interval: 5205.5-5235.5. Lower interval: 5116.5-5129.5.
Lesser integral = 71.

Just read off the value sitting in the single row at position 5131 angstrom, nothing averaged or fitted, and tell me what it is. 5.53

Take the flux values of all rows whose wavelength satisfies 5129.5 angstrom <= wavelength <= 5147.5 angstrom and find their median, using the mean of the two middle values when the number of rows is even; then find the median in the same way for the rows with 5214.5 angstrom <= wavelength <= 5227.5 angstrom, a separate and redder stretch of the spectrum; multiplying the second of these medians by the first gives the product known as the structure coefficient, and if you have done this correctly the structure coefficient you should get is 28.9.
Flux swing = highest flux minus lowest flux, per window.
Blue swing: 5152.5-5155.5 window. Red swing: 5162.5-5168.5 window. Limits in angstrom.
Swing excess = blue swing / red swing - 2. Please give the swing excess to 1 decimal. -2.0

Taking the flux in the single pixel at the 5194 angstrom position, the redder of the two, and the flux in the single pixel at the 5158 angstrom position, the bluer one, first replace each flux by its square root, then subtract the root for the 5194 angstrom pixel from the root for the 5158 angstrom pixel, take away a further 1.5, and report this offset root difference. -1.47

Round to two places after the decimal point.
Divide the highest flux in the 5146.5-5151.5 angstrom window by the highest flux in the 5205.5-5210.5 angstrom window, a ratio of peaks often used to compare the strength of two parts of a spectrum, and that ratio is 1.02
